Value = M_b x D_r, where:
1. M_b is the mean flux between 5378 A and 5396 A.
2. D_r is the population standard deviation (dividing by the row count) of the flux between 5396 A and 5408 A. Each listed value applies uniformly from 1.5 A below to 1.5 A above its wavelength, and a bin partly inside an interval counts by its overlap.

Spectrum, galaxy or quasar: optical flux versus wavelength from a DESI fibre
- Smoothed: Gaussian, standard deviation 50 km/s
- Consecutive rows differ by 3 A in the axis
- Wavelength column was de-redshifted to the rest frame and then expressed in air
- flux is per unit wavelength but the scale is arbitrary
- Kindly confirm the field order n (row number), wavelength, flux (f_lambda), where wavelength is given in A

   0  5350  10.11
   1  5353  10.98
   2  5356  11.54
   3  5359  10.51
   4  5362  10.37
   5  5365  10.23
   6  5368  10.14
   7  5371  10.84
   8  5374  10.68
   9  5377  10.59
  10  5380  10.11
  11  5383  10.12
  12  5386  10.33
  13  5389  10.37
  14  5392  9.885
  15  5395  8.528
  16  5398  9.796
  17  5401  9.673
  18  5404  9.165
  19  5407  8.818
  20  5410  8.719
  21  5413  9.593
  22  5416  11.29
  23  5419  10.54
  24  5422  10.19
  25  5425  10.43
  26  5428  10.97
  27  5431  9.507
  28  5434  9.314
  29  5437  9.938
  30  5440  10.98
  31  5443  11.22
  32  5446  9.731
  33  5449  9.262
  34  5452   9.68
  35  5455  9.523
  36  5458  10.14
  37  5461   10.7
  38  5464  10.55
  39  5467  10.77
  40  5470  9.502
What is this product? 3.9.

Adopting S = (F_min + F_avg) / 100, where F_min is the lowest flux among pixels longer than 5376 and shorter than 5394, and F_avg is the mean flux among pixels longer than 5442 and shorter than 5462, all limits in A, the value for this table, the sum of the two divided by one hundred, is 0.199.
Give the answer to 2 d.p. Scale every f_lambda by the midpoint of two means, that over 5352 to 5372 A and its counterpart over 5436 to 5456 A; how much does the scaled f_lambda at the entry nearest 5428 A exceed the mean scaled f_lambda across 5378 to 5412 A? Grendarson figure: 0.13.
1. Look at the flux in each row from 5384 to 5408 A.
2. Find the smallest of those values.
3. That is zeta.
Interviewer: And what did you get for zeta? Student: 8.528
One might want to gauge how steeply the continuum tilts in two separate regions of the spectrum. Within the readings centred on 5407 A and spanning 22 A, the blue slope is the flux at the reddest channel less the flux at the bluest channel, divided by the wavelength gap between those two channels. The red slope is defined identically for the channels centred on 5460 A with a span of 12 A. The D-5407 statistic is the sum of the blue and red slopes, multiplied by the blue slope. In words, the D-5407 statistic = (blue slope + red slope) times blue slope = 0.016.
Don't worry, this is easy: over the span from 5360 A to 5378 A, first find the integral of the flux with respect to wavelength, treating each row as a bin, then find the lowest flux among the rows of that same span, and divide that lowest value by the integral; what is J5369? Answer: 0.0538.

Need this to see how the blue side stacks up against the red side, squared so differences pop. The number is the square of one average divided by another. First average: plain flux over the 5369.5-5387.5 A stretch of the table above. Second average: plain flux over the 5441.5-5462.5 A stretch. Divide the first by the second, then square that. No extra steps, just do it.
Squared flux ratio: 1.08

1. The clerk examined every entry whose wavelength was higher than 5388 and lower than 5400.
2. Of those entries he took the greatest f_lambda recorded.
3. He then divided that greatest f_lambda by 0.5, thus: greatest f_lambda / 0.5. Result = 20.7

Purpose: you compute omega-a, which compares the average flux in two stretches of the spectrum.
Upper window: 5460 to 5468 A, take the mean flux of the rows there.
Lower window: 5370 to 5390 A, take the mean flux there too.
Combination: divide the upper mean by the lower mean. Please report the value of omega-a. 1.02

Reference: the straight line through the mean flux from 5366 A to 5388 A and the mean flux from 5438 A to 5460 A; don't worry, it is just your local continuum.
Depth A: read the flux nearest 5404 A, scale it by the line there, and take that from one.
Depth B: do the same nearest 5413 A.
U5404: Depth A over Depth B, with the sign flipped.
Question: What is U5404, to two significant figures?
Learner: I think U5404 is -1.7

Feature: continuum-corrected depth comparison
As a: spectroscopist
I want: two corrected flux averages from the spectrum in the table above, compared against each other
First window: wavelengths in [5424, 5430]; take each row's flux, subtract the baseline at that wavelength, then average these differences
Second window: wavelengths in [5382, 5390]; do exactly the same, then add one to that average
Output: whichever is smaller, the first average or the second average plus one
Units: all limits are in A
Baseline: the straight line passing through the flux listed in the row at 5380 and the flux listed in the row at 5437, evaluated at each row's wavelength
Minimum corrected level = 0.7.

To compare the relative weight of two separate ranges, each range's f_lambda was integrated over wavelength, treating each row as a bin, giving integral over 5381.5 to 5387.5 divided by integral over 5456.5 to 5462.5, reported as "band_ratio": 0.98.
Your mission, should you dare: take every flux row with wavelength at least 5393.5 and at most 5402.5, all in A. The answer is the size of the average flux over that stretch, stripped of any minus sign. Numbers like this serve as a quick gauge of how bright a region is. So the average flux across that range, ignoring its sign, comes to 9.3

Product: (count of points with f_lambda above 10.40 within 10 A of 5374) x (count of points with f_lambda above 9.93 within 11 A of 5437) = 12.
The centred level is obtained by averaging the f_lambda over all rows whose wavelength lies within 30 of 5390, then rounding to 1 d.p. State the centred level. 10.0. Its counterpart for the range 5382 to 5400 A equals 9.8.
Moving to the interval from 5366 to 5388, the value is 10.4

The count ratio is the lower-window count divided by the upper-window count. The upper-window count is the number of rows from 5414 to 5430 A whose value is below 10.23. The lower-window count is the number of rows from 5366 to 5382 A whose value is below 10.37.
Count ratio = 2.0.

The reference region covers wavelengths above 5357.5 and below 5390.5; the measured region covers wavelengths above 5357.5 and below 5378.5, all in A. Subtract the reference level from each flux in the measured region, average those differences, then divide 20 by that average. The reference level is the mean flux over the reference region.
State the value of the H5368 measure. 222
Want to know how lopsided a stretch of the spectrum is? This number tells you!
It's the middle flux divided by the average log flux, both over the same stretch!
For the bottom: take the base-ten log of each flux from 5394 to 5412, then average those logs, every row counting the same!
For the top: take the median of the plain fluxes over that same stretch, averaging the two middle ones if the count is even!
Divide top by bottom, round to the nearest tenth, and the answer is 9.4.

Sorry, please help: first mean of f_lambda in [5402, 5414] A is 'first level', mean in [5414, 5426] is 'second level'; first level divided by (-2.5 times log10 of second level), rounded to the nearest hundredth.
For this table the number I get -3.54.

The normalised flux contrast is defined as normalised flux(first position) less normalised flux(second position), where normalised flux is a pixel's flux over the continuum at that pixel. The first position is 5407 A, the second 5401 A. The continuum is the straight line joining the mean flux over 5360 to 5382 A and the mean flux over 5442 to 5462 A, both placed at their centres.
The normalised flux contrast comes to -0.081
